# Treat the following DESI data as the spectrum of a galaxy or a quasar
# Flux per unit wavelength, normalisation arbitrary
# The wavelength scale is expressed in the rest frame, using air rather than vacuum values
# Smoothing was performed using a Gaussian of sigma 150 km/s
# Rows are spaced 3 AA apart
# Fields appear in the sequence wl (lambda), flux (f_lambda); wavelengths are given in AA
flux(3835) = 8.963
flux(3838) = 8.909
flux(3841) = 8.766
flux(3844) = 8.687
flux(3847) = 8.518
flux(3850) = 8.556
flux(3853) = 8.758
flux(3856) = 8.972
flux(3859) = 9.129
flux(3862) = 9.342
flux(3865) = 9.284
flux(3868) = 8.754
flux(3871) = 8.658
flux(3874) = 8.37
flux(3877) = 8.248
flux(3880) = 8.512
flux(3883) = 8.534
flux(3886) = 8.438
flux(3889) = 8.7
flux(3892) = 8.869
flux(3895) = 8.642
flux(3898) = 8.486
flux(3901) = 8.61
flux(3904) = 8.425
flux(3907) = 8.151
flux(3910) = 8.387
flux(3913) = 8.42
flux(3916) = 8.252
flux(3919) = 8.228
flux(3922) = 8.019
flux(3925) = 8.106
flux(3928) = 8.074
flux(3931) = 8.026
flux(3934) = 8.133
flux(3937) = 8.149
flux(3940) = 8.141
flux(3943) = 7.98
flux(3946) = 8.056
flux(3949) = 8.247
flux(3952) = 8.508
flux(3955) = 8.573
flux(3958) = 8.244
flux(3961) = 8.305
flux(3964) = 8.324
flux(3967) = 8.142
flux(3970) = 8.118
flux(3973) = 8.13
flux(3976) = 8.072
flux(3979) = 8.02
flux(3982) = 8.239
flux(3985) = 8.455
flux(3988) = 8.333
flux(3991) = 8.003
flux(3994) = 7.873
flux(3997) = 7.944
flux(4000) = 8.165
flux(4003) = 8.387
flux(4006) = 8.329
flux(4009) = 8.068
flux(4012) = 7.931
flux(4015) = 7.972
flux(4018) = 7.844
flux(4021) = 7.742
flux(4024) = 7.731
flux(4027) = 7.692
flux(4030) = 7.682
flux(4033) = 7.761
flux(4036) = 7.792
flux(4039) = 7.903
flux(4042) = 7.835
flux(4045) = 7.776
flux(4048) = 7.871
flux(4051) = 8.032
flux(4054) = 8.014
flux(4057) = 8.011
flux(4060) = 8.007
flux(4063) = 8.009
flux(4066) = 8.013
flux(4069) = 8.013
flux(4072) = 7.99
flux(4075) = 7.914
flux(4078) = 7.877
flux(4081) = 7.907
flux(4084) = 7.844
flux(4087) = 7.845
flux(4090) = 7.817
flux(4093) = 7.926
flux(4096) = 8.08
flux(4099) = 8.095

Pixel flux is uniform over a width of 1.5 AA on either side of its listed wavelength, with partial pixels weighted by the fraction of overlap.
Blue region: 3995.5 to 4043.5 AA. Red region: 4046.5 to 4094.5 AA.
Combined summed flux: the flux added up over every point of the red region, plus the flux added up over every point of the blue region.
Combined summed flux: 254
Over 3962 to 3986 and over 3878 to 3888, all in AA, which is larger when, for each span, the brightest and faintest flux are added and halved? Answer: 8.49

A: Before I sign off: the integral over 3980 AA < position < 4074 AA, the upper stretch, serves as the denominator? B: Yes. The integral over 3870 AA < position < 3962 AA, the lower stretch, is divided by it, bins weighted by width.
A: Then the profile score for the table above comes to 1.0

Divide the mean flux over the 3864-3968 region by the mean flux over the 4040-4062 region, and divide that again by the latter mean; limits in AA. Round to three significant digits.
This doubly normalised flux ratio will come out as 0.133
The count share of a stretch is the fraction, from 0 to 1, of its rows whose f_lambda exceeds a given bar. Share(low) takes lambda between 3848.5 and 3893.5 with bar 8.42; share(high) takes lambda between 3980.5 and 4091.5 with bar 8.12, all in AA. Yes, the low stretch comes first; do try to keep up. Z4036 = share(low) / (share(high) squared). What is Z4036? 33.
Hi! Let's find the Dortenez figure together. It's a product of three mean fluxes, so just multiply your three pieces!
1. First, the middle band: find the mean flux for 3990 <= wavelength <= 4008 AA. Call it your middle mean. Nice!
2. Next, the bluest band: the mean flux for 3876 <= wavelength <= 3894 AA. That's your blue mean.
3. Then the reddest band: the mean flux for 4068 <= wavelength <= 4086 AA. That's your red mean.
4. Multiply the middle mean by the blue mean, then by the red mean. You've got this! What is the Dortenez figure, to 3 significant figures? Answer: 550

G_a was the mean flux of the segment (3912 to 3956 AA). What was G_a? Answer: 8.2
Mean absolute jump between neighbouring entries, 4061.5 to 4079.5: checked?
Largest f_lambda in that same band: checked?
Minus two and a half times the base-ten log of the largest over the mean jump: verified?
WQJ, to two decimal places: -6.14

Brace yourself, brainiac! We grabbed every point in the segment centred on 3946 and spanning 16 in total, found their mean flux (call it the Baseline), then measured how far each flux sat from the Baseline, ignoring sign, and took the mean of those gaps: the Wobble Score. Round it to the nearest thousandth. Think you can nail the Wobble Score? 0.153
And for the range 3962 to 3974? 0.073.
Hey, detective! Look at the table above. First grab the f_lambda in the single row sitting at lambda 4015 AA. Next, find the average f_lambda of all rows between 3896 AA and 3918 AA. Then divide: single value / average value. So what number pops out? 0.950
